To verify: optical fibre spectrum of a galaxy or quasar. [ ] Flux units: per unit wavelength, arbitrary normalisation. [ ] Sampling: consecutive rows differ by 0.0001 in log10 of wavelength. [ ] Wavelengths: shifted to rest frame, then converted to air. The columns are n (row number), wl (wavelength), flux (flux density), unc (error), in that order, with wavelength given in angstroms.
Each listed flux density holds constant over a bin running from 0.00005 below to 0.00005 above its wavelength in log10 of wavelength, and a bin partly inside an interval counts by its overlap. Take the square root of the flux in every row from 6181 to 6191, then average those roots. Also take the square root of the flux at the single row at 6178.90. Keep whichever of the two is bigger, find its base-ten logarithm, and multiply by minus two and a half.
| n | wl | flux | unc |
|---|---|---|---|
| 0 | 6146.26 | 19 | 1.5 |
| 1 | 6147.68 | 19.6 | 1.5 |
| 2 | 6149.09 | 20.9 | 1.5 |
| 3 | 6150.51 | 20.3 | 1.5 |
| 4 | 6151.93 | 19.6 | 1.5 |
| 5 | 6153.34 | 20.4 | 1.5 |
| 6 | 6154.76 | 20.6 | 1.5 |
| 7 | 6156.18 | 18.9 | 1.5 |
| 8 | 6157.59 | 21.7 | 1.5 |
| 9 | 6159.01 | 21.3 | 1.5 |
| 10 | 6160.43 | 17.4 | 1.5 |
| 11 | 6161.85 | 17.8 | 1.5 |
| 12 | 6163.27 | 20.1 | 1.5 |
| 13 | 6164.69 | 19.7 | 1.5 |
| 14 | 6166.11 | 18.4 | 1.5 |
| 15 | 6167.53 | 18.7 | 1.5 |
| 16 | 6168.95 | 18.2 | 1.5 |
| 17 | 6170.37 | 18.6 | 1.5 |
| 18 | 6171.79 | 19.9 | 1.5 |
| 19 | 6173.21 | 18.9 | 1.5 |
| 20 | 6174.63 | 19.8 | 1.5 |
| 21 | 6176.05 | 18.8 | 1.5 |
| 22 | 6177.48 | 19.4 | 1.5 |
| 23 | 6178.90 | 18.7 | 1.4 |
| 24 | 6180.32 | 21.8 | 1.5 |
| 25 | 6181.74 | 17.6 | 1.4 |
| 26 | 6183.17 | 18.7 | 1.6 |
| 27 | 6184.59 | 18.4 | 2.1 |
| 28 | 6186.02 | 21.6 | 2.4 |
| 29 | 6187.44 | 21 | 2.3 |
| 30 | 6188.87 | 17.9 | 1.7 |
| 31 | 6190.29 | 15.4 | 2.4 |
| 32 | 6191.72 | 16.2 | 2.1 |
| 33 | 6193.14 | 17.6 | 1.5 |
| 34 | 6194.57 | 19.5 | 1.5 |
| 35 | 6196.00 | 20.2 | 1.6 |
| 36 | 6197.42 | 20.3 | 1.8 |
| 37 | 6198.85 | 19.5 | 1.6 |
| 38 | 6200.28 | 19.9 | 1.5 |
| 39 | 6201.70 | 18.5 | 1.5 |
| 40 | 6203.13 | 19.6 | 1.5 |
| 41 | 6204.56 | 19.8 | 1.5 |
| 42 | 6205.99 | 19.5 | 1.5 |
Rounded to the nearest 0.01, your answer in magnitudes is -1.59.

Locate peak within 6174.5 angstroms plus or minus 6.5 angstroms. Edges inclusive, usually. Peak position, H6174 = 6180.32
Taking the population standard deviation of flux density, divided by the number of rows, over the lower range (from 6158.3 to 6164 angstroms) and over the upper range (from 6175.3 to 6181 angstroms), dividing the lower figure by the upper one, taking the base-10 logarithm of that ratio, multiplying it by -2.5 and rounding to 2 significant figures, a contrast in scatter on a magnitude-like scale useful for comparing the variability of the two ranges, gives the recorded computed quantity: -0.27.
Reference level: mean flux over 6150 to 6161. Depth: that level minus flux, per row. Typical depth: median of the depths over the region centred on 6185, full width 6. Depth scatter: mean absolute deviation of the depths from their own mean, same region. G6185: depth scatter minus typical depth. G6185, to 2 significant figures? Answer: 1.2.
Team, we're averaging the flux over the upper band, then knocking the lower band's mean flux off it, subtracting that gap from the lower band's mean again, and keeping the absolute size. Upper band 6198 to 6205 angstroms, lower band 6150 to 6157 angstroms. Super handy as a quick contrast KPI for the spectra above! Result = 20.5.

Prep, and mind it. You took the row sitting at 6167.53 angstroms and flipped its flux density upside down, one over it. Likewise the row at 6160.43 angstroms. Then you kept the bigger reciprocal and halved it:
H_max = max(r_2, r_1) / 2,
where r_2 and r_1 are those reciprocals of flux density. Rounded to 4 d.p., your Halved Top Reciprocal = 0.0287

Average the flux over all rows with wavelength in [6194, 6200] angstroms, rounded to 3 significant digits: 19.9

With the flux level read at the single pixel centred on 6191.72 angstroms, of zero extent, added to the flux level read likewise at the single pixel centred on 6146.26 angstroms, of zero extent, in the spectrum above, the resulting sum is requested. 35.2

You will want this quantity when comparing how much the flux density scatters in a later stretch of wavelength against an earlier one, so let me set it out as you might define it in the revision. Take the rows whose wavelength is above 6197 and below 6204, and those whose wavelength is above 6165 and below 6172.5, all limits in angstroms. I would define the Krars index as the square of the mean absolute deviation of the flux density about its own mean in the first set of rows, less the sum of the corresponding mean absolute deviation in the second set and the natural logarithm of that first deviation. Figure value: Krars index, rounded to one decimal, 0.5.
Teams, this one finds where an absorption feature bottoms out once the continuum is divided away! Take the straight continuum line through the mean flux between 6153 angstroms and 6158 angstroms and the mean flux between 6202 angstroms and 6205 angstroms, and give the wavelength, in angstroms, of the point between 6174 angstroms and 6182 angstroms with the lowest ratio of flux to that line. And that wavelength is 6181.74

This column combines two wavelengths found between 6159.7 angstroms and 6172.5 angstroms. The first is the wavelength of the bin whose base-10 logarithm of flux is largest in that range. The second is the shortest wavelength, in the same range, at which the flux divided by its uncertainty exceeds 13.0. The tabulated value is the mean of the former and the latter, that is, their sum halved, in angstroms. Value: 6163.3 angstroms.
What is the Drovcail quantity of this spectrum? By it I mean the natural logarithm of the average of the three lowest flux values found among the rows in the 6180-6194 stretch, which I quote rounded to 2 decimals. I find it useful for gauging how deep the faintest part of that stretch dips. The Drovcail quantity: 2.80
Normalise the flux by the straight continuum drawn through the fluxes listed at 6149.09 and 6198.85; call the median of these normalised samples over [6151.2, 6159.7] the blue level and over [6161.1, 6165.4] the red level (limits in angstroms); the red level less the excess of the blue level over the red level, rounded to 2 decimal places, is 0.94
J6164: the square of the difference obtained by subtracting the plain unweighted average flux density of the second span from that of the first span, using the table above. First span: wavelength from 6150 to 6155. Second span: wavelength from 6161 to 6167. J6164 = 1.5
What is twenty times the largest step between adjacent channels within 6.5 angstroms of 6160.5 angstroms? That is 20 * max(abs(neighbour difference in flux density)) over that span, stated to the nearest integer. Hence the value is 78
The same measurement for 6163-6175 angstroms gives 26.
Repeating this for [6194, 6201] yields 16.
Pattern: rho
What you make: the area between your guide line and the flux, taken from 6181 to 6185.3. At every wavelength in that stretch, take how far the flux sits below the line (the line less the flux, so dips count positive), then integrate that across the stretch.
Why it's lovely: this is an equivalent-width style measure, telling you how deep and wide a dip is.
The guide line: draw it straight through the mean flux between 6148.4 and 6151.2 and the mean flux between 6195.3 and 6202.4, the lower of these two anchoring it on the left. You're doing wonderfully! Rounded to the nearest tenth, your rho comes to 7.4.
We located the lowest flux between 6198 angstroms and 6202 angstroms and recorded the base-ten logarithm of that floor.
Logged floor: 1.267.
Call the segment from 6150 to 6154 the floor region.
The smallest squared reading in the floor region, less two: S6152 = 382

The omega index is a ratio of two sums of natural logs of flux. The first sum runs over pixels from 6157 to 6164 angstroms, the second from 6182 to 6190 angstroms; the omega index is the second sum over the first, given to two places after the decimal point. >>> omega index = 1.00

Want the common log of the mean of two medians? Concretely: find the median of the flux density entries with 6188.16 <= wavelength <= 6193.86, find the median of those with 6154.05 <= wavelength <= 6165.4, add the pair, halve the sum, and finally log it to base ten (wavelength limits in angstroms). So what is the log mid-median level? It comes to 1.26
